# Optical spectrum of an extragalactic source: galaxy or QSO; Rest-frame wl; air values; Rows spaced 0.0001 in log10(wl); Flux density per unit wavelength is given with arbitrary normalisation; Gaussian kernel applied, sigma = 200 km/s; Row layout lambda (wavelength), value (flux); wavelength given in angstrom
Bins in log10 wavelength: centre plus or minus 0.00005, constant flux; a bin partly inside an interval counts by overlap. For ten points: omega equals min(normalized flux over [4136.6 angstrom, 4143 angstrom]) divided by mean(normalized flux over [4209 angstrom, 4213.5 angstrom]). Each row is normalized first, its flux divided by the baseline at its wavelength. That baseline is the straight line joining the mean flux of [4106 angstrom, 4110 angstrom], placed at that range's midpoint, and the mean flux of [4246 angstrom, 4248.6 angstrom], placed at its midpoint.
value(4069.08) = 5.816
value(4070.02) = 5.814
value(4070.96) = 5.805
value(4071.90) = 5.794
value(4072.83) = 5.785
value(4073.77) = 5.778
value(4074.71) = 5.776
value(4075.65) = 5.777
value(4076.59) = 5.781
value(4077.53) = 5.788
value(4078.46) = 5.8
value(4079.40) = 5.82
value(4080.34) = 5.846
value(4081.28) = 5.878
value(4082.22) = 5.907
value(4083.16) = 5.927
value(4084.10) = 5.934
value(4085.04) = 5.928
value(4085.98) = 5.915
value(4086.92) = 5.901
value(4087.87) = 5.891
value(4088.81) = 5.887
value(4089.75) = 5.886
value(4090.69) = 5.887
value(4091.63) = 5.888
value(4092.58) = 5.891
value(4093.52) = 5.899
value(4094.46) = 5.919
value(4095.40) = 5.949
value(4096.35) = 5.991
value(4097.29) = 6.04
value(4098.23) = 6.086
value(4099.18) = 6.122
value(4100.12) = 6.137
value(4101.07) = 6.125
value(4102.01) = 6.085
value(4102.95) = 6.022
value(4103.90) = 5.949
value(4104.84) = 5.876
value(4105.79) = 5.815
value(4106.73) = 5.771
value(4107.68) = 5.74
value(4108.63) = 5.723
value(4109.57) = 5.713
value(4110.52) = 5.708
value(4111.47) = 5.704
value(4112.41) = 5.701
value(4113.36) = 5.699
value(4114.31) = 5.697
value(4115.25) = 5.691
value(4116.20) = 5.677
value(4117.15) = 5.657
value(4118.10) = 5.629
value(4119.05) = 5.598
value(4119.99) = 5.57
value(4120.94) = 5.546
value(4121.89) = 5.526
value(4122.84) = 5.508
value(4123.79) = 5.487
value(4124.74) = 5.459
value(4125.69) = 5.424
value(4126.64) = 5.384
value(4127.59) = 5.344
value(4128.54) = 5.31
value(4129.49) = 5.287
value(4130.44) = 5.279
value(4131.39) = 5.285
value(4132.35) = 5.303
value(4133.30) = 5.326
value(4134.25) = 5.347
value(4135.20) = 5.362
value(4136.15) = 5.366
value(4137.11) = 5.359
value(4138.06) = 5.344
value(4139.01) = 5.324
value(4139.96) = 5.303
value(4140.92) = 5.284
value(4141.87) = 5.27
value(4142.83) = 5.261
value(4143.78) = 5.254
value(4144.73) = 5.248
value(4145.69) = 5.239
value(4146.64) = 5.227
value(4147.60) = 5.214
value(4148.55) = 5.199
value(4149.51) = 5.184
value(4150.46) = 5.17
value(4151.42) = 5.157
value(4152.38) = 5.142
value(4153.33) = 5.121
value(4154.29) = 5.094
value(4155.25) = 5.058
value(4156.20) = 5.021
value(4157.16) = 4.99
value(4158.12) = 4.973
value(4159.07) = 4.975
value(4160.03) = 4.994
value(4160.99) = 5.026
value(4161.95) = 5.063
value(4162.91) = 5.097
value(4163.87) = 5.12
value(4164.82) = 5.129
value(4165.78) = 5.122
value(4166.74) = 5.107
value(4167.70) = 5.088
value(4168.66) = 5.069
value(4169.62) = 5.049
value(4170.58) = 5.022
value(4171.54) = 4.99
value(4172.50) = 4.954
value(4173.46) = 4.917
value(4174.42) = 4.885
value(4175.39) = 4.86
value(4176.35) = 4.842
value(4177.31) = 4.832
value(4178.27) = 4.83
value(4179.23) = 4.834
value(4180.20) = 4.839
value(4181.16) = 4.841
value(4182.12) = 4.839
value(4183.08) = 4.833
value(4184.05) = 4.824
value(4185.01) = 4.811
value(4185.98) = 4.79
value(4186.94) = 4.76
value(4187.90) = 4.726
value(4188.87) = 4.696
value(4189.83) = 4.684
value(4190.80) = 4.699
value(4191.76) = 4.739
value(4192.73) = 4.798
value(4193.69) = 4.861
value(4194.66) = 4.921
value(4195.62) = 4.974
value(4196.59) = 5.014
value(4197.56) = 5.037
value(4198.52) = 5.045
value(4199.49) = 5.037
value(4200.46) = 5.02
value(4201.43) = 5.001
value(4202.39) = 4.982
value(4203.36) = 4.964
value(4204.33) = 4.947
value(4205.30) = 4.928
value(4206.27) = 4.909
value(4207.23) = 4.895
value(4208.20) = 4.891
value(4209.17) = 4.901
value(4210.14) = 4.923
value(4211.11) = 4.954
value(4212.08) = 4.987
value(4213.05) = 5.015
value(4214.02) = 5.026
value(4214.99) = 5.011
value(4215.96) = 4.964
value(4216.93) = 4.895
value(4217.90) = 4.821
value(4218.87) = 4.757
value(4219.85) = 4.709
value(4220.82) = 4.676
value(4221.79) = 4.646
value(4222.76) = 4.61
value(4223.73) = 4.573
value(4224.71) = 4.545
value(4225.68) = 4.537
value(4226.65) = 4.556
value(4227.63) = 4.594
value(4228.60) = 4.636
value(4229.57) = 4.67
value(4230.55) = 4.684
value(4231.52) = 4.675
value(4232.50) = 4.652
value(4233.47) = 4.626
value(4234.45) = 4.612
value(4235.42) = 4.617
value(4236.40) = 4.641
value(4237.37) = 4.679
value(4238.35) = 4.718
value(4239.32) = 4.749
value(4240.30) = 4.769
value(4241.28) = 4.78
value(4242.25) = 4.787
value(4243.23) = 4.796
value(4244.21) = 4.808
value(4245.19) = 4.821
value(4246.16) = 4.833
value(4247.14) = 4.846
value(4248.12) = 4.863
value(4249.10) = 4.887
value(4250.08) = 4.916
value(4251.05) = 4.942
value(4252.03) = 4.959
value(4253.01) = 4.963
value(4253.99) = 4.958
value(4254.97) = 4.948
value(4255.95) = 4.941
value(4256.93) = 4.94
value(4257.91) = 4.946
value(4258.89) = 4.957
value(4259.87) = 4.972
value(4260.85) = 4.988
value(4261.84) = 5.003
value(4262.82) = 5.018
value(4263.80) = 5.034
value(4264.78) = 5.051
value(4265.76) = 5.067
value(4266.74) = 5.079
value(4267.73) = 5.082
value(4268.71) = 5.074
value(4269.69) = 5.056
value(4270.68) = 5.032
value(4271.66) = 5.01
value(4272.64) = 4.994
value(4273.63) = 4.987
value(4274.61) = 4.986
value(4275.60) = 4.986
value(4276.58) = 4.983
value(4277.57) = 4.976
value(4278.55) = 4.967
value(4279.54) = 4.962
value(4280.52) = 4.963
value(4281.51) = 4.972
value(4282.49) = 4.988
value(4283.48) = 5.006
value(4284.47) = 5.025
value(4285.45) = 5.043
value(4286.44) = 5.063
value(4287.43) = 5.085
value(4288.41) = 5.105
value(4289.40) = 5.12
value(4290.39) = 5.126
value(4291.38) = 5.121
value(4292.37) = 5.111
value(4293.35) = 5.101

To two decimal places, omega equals 0.98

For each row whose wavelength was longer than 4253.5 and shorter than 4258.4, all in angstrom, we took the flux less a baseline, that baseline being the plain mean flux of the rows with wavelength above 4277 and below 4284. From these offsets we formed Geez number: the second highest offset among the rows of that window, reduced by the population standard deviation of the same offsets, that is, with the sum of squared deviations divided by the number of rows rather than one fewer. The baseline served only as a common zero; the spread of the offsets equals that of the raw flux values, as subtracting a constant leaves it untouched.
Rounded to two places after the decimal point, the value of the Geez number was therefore -0.03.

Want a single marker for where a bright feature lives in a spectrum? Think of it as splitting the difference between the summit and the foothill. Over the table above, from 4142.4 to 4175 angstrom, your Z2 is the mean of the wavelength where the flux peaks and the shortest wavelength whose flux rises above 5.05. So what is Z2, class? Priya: 4142.8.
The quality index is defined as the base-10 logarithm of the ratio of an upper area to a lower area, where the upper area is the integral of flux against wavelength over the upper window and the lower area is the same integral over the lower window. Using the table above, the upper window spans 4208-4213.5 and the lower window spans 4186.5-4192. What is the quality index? 0.02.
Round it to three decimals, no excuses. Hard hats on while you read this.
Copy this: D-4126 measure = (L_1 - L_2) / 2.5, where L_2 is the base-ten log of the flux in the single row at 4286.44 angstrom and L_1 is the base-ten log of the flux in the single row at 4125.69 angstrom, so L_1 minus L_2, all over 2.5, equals 0.012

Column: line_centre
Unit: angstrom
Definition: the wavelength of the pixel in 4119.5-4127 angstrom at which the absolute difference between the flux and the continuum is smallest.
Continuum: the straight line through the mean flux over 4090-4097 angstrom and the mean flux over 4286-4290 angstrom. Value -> 4119.99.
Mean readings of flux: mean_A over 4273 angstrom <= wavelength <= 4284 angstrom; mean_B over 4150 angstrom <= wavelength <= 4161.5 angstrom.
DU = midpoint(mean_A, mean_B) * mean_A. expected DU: 25.0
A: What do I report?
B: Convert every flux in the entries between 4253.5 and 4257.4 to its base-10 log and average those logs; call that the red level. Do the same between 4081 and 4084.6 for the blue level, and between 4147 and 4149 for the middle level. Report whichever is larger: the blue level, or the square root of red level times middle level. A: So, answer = 0.772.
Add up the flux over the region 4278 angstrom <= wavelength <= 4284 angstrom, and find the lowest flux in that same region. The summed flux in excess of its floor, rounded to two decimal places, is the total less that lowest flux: 24.90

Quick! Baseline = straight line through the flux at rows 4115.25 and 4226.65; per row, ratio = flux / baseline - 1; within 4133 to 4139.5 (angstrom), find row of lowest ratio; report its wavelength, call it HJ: 4133.30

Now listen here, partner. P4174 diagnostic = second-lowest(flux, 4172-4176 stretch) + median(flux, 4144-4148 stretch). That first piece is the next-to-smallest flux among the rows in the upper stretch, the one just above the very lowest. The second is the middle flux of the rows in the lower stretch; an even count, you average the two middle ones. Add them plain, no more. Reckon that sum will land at 10.1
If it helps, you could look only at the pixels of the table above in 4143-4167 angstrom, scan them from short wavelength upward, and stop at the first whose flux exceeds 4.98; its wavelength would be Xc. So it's 4143.78 angstrom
